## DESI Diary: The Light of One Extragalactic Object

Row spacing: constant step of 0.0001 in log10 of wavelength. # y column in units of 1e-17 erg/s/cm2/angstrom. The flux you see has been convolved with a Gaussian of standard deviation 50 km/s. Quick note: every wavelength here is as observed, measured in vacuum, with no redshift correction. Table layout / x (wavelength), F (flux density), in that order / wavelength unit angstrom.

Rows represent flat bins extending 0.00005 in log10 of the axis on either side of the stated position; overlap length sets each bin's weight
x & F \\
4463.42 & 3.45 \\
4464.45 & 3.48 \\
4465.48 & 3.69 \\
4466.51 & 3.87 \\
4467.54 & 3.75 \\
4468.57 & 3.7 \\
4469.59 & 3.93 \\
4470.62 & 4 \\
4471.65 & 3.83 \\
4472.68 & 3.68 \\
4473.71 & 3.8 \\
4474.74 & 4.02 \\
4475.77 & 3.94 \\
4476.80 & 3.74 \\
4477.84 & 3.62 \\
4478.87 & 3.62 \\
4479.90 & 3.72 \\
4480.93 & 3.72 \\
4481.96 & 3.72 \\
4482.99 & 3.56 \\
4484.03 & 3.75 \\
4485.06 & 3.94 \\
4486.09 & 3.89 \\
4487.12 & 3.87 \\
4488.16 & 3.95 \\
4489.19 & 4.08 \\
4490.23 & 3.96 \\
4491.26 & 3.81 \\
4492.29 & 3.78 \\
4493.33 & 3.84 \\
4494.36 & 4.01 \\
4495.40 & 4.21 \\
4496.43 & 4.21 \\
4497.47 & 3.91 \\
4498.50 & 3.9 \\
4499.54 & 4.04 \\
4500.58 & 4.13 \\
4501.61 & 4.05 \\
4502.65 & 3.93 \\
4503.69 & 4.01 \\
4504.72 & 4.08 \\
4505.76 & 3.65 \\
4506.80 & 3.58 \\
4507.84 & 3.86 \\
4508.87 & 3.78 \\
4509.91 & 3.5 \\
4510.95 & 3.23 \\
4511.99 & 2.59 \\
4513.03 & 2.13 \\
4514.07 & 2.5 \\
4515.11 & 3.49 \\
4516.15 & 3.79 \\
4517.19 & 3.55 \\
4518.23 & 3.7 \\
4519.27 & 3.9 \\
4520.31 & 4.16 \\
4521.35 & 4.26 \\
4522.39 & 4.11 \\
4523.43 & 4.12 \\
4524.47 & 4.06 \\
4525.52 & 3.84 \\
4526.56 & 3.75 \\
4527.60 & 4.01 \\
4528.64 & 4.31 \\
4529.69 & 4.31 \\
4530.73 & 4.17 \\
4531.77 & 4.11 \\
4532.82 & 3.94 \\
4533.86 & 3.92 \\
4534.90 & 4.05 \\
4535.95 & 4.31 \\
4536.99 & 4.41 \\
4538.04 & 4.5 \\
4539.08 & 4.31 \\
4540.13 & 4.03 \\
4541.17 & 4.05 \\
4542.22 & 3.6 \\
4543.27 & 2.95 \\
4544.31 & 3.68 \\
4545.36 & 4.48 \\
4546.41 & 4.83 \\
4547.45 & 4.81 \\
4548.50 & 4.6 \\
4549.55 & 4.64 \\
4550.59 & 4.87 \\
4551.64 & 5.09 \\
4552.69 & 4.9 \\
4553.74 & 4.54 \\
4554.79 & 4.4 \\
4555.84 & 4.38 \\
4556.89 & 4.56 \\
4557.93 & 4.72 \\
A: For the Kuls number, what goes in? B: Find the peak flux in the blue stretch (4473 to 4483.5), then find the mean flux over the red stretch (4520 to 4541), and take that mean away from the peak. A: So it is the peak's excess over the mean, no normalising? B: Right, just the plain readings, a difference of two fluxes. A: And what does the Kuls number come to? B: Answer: -0.1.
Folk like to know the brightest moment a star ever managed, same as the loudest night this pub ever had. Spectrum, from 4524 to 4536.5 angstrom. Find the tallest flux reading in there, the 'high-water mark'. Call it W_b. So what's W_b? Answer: 4.31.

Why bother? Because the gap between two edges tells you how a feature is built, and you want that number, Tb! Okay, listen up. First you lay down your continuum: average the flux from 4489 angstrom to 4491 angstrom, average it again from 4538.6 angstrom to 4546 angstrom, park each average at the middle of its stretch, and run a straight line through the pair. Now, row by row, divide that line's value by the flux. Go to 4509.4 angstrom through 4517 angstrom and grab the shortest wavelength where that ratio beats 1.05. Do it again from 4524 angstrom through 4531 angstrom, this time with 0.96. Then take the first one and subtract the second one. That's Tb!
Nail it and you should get -14.6 angstrom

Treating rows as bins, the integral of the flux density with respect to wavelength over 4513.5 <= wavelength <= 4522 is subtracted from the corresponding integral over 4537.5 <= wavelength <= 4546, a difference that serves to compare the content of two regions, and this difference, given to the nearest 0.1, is 2.5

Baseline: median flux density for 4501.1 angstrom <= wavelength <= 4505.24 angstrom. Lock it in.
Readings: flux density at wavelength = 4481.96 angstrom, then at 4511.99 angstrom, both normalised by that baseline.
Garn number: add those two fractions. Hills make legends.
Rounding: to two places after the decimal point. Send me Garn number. 1.57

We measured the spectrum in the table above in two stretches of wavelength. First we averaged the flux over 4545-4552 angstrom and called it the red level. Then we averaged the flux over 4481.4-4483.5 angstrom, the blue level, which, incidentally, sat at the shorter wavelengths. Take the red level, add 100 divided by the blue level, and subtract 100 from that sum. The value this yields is -67.8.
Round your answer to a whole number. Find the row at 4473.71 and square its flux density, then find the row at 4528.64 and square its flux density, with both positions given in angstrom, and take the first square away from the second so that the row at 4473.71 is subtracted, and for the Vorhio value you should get 4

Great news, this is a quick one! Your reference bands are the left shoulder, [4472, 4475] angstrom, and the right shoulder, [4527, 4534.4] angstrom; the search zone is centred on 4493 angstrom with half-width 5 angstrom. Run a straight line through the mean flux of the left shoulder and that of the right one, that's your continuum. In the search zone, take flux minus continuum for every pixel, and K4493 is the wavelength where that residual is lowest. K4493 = 4492.29 angstrom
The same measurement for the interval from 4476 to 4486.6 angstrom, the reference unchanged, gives 4482.99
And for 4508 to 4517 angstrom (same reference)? 4513.03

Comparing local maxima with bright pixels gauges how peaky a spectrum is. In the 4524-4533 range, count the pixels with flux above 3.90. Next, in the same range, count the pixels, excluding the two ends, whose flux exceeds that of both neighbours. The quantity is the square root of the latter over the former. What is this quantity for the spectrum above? 0.0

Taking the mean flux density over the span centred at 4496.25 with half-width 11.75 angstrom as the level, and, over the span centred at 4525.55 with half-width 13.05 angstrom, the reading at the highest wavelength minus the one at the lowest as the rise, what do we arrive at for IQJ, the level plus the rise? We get 6.3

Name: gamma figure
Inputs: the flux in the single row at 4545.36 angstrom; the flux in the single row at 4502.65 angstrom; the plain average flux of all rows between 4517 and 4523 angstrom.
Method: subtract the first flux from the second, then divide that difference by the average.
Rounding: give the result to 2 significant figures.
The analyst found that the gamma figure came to -0.14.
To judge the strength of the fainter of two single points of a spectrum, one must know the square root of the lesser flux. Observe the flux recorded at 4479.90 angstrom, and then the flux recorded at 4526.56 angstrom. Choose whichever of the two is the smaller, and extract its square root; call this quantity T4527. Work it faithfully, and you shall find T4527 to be 1.93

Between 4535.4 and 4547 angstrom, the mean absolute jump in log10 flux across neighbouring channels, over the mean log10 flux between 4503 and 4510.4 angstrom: 0.073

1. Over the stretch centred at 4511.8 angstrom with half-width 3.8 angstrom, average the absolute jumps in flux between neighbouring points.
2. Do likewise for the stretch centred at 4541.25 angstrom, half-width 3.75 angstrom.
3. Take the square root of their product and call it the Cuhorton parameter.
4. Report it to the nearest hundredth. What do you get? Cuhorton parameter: 0.44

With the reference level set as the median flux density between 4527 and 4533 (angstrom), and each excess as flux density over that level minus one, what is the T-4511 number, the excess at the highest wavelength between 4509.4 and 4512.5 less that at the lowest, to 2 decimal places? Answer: -0.22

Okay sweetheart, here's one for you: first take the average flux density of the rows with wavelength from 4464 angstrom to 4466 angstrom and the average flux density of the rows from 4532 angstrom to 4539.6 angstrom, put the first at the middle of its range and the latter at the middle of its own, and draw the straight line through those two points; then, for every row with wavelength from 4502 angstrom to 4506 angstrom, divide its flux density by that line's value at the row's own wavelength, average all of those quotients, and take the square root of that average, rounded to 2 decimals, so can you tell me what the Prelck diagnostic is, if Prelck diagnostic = 1.00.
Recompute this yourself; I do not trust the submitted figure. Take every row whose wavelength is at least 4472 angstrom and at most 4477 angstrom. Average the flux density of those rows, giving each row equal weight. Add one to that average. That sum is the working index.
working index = 4.84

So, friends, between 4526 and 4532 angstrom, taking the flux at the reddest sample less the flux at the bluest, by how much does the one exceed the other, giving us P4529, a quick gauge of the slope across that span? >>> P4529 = 0.4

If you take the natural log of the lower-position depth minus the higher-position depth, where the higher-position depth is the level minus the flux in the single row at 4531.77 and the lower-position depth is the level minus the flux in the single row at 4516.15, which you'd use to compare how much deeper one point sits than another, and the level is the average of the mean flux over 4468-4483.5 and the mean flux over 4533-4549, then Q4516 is -1.14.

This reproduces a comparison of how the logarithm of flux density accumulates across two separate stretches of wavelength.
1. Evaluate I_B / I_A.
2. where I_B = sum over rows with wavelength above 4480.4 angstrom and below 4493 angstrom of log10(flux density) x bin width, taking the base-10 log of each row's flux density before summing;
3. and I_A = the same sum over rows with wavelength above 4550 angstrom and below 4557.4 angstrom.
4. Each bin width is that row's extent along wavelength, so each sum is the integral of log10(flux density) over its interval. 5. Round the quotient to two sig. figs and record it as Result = 1.5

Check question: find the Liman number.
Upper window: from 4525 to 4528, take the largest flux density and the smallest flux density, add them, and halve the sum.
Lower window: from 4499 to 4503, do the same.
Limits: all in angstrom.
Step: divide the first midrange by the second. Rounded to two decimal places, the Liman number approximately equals 0.96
